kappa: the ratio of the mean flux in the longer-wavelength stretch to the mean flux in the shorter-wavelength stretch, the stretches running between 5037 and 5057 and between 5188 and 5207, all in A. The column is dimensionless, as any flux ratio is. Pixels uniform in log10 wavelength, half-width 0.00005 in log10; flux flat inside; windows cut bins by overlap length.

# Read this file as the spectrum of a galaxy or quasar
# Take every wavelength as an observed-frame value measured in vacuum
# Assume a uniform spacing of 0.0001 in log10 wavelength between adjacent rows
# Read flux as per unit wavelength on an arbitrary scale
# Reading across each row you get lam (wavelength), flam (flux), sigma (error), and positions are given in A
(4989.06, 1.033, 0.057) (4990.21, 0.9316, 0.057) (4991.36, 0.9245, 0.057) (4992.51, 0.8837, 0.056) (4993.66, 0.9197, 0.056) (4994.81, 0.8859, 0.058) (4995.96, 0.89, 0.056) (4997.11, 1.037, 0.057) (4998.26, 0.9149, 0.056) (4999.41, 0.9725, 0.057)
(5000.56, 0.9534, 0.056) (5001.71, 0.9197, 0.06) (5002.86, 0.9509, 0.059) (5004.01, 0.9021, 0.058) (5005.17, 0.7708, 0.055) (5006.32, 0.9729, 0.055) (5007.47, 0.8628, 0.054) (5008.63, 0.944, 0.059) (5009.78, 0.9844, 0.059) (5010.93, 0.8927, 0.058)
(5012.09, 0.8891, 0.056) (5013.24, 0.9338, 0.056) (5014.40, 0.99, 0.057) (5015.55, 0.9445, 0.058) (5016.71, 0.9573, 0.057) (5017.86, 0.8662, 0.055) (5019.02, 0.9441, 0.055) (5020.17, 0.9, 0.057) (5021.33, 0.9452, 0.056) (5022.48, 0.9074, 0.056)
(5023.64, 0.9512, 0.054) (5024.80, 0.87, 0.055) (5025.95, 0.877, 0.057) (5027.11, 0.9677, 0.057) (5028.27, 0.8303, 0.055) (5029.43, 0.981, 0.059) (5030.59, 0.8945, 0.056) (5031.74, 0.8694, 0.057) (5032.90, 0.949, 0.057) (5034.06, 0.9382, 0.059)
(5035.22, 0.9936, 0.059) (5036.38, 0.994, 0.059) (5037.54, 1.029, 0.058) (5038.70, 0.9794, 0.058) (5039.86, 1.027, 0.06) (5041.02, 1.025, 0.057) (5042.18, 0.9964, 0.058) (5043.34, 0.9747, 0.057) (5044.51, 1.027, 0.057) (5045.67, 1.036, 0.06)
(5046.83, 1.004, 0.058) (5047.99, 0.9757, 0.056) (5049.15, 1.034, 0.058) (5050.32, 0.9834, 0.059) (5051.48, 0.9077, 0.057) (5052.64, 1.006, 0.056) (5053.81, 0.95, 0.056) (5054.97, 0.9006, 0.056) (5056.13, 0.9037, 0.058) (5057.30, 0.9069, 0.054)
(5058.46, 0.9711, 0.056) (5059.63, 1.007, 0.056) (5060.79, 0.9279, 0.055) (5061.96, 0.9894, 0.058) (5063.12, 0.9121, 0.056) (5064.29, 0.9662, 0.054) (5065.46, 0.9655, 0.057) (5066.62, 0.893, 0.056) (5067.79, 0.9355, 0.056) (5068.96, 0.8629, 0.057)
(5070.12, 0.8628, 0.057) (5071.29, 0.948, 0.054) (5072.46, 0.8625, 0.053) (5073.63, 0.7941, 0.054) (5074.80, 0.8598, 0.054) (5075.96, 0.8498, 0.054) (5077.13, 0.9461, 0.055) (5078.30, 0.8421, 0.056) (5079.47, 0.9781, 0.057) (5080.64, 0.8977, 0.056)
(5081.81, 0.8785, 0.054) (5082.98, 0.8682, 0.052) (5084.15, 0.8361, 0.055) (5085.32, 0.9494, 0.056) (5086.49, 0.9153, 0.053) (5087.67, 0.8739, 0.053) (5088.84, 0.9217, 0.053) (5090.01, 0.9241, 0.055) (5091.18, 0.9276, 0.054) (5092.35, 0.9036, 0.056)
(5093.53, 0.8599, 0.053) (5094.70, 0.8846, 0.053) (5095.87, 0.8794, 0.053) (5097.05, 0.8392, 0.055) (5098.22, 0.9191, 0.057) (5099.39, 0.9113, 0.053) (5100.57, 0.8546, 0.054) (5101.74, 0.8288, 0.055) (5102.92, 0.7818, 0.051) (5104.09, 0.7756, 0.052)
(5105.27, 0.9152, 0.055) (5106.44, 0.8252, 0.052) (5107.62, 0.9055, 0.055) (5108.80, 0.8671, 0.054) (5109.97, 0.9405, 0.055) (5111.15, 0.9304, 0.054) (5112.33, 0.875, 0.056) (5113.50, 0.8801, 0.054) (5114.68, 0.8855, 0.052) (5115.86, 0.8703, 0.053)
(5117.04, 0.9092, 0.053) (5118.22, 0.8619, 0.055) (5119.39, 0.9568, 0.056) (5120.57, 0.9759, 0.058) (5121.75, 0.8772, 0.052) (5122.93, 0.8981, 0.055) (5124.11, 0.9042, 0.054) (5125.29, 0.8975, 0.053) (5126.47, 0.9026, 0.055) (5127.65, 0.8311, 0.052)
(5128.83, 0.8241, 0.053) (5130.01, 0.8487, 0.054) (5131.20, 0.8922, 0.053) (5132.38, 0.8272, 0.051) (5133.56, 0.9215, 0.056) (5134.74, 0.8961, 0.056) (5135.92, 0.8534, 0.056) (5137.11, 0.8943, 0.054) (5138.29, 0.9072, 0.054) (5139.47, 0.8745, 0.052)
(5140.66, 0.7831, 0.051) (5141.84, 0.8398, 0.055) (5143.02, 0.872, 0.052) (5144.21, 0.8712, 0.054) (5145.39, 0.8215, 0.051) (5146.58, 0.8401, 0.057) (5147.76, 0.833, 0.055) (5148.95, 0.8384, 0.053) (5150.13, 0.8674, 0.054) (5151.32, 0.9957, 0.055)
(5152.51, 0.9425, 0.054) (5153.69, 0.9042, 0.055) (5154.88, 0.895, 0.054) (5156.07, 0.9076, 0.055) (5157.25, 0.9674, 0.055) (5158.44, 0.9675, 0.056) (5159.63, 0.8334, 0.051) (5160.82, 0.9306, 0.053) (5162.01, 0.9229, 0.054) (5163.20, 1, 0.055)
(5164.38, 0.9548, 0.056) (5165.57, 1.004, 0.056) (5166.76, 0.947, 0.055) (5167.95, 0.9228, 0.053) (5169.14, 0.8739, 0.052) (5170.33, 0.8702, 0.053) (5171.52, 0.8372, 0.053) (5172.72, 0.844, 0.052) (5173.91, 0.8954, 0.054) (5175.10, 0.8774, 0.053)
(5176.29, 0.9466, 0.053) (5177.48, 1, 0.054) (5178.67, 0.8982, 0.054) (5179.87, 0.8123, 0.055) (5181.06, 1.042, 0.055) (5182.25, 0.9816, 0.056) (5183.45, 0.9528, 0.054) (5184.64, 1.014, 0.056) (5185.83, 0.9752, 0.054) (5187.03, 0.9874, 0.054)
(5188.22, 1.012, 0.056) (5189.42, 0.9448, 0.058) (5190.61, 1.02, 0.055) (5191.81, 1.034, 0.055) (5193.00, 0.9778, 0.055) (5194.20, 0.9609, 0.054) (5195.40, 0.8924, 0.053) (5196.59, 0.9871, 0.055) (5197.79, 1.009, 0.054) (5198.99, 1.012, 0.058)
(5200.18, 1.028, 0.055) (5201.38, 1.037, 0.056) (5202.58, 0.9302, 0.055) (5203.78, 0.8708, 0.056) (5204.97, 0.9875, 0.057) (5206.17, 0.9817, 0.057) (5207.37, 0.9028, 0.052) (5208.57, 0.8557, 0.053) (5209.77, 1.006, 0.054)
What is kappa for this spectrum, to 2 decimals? 0.99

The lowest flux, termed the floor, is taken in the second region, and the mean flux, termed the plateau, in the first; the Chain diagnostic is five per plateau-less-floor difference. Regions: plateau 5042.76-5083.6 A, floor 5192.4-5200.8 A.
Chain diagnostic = 126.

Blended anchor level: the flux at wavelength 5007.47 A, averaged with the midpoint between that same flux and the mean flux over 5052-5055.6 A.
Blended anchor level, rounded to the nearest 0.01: 0.89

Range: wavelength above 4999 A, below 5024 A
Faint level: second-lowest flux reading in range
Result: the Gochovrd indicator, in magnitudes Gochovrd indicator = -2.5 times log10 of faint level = 0.160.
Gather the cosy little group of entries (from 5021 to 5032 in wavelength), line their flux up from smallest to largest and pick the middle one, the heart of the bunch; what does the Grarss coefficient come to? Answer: 0.90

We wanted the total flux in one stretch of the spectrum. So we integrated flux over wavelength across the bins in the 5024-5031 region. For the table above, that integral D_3 6.3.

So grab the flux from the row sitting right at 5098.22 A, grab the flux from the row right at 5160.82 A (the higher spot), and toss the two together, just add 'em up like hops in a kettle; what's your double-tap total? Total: 1.85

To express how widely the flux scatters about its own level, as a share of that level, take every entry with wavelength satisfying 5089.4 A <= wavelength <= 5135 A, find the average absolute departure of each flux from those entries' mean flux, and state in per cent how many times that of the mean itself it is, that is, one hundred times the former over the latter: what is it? 3.9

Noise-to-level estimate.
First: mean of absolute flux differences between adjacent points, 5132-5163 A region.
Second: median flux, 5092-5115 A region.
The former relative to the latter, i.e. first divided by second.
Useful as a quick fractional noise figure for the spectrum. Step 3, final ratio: 0.049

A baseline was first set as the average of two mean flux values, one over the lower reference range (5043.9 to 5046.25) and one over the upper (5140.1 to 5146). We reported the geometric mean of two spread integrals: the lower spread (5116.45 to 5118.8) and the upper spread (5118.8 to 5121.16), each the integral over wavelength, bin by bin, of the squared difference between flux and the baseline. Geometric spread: 0.0043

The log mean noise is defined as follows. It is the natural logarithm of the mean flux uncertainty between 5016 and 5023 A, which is -2.88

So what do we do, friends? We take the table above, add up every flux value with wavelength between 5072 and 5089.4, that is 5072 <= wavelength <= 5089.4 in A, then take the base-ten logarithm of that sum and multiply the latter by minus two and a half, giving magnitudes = -2.81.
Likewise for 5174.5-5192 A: -2.90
